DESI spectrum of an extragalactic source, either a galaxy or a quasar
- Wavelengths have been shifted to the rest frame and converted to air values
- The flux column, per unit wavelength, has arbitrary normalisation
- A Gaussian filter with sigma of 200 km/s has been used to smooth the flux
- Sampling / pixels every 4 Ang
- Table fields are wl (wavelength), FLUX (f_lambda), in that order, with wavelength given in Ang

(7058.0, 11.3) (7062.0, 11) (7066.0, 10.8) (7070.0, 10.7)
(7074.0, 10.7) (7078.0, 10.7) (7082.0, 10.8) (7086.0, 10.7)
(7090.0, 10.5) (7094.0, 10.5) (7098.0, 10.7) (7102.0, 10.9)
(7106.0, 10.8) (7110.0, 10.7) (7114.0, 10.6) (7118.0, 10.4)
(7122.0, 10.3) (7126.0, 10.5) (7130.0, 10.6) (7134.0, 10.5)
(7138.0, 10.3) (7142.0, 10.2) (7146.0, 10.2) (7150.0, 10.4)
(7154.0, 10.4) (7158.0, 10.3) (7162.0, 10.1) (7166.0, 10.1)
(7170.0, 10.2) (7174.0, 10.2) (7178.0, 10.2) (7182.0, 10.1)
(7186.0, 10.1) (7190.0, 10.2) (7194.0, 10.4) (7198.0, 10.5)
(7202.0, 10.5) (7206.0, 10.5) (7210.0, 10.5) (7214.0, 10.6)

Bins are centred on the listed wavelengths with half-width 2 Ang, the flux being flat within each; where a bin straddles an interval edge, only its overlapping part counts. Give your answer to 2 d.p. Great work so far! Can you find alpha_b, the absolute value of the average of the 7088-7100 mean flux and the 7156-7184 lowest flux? 10.33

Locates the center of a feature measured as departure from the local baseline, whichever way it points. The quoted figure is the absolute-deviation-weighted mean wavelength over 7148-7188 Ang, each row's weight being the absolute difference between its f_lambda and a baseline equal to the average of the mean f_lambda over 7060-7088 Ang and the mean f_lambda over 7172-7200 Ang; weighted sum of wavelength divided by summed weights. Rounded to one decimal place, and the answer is 7171.3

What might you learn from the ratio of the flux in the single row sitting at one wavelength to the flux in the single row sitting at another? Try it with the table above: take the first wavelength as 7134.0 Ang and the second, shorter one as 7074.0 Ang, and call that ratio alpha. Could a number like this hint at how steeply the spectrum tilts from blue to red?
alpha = 0.98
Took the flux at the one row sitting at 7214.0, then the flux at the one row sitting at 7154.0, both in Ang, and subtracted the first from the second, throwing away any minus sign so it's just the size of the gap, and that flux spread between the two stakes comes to 0.20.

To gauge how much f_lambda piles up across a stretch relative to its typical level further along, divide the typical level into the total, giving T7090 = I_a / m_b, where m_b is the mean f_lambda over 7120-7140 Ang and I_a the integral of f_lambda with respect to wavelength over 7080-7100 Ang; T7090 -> 20.38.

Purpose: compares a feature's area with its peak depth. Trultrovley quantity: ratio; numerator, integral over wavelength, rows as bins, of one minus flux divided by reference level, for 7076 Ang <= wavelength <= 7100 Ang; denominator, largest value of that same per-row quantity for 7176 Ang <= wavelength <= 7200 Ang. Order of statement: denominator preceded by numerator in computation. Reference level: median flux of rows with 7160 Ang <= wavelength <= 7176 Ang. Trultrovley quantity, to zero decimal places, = -240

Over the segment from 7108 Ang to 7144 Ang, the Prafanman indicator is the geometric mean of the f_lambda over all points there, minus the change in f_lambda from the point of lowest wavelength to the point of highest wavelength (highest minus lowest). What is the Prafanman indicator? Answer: 11.0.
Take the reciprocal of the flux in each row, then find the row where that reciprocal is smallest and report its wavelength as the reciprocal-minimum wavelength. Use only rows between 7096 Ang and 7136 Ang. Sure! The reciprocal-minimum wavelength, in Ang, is 7102.0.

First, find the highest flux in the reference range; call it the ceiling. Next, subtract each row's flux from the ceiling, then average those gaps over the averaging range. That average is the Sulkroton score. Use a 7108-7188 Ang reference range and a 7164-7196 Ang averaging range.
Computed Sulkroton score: 0.51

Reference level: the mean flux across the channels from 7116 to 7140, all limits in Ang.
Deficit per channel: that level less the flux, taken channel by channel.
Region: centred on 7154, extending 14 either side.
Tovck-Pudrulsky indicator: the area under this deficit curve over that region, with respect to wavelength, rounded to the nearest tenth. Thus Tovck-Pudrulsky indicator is 5.3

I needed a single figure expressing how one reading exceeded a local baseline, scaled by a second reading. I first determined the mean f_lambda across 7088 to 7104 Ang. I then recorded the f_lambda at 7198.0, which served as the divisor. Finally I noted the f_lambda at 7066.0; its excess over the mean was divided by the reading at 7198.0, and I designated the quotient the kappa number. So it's 0.014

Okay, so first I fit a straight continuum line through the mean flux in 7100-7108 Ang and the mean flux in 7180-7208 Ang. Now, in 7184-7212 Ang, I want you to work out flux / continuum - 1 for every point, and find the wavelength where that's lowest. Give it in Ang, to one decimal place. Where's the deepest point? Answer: 7186.0 Ang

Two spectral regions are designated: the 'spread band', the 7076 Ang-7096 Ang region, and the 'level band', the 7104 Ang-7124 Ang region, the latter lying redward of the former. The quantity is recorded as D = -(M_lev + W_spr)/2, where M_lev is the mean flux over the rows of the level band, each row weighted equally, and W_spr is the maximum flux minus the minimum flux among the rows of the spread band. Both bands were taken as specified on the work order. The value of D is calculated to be -5.43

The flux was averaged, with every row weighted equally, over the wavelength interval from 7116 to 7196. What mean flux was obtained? 10.3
